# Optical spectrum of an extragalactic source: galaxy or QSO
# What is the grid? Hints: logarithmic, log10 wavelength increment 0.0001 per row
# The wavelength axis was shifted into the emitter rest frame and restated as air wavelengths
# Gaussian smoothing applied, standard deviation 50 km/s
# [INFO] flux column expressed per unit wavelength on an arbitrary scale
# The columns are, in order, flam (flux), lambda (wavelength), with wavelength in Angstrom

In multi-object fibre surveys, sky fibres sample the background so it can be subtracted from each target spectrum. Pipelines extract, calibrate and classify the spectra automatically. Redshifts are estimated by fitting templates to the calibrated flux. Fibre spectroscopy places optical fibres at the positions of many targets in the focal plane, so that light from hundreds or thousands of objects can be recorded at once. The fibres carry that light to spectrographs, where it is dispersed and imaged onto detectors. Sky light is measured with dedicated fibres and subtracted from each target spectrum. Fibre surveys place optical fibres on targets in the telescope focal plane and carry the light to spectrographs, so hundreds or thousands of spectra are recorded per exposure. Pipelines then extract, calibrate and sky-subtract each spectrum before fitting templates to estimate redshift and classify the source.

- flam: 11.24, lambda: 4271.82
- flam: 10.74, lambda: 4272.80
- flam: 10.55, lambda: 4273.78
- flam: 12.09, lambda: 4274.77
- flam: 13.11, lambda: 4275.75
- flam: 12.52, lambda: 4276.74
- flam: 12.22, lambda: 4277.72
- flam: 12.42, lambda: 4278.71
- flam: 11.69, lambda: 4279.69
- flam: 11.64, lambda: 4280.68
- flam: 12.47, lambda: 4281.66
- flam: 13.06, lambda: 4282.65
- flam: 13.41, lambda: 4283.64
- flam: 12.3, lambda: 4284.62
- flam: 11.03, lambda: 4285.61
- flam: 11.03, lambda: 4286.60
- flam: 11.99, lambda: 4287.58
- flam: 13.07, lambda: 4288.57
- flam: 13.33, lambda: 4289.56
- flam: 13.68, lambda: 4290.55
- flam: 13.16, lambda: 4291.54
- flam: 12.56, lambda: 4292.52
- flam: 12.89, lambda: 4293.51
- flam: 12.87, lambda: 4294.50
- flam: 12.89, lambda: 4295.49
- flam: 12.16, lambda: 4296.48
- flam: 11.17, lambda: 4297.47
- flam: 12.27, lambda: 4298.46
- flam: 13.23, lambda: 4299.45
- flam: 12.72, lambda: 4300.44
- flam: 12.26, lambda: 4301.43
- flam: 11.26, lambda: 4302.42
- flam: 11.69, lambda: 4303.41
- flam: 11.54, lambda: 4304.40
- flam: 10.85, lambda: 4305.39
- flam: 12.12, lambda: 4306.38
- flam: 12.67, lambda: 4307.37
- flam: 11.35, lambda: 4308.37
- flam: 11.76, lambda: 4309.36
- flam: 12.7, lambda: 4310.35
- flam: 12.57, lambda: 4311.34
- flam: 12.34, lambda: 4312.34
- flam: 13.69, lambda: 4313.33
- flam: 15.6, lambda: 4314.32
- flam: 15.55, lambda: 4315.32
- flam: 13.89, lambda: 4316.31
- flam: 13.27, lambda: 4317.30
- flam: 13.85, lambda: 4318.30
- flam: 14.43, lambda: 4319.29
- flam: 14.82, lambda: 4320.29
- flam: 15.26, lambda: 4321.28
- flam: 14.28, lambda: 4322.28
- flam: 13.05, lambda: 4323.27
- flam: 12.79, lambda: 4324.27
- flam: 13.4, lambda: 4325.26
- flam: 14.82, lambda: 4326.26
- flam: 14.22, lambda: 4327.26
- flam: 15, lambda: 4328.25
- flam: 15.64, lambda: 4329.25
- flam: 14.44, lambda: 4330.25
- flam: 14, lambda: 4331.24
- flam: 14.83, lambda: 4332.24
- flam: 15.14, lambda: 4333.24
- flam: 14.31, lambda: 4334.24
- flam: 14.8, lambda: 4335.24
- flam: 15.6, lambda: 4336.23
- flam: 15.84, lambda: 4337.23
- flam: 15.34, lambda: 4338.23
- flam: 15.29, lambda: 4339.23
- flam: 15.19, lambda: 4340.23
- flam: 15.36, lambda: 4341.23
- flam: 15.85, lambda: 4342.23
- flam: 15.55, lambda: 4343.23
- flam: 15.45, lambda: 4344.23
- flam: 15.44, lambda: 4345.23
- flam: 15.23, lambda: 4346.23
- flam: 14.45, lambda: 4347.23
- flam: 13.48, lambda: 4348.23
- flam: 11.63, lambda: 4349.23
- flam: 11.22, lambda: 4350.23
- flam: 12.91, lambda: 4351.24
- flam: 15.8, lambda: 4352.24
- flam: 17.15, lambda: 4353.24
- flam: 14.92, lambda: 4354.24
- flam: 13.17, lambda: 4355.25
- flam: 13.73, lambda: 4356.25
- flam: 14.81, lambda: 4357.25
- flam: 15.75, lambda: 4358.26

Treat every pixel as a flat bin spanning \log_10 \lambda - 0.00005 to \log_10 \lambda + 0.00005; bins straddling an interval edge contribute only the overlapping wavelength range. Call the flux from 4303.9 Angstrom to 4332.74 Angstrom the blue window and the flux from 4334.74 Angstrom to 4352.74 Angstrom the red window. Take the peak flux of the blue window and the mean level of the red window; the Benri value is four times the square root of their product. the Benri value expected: 61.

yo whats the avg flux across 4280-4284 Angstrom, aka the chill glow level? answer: 12.6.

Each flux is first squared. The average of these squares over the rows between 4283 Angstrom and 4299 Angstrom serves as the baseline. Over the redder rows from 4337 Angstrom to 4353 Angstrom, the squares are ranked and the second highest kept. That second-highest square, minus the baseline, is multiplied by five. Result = 471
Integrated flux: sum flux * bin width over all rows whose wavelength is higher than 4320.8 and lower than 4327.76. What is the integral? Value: 97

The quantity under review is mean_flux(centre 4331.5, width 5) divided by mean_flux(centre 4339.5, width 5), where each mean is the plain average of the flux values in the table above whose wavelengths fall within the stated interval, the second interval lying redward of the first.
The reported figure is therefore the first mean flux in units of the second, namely 0.96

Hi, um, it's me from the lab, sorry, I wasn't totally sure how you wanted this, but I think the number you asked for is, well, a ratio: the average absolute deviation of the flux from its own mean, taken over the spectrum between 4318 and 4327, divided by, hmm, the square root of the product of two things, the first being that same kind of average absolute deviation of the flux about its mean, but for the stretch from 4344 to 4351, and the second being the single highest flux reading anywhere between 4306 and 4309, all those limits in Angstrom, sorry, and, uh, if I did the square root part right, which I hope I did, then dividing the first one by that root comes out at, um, 0.17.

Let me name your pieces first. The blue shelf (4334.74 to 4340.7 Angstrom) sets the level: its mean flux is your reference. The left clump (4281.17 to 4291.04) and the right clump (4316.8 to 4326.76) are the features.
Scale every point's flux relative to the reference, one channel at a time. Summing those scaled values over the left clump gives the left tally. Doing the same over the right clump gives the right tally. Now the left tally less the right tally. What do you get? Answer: -1.0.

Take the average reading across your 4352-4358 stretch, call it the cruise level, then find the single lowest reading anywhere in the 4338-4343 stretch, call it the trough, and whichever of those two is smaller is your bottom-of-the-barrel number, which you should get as 14.9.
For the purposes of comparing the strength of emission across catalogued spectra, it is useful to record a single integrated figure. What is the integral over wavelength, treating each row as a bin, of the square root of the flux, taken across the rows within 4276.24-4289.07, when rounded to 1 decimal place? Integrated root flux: 44.8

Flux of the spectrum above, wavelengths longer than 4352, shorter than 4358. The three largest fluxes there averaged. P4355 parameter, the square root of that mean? 4.0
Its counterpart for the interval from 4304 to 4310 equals 3.5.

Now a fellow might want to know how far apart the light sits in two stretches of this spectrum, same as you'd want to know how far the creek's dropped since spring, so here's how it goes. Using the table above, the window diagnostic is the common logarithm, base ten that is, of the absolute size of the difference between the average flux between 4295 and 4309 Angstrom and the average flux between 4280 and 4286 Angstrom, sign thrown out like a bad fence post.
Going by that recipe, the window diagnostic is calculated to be -0.52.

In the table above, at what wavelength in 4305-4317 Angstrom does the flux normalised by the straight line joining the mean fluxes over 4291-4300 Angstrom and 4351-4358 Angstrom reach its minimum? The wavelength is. 4305.39 Angstrom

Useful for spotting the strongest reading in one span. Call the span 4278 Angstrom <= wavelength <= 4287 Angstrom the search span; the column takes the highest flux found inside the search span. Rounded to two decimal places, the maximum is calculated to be 13.41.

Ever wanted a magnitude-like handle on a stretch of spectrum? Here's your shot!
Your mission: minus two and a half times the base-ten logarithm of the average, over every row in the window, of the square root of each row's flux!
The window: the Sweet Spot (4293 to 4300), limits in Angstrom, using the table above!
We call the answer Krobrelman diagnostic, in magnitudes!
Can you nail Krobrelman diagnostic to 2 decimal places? -1.37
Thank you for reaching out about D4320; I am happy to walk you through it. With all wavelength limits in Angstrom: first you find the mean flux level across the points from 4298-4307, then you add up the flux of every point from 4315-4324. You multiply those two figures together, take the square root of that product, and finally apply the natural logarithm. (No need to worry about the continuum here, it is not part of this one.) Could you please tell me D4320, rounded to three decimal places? 3.670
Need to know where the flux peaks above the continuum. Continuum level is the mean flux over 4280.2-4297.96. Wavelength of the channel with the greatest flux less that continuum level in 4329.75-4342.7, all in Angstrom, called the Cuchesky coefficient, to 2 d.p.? 4342.23 Angstrom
